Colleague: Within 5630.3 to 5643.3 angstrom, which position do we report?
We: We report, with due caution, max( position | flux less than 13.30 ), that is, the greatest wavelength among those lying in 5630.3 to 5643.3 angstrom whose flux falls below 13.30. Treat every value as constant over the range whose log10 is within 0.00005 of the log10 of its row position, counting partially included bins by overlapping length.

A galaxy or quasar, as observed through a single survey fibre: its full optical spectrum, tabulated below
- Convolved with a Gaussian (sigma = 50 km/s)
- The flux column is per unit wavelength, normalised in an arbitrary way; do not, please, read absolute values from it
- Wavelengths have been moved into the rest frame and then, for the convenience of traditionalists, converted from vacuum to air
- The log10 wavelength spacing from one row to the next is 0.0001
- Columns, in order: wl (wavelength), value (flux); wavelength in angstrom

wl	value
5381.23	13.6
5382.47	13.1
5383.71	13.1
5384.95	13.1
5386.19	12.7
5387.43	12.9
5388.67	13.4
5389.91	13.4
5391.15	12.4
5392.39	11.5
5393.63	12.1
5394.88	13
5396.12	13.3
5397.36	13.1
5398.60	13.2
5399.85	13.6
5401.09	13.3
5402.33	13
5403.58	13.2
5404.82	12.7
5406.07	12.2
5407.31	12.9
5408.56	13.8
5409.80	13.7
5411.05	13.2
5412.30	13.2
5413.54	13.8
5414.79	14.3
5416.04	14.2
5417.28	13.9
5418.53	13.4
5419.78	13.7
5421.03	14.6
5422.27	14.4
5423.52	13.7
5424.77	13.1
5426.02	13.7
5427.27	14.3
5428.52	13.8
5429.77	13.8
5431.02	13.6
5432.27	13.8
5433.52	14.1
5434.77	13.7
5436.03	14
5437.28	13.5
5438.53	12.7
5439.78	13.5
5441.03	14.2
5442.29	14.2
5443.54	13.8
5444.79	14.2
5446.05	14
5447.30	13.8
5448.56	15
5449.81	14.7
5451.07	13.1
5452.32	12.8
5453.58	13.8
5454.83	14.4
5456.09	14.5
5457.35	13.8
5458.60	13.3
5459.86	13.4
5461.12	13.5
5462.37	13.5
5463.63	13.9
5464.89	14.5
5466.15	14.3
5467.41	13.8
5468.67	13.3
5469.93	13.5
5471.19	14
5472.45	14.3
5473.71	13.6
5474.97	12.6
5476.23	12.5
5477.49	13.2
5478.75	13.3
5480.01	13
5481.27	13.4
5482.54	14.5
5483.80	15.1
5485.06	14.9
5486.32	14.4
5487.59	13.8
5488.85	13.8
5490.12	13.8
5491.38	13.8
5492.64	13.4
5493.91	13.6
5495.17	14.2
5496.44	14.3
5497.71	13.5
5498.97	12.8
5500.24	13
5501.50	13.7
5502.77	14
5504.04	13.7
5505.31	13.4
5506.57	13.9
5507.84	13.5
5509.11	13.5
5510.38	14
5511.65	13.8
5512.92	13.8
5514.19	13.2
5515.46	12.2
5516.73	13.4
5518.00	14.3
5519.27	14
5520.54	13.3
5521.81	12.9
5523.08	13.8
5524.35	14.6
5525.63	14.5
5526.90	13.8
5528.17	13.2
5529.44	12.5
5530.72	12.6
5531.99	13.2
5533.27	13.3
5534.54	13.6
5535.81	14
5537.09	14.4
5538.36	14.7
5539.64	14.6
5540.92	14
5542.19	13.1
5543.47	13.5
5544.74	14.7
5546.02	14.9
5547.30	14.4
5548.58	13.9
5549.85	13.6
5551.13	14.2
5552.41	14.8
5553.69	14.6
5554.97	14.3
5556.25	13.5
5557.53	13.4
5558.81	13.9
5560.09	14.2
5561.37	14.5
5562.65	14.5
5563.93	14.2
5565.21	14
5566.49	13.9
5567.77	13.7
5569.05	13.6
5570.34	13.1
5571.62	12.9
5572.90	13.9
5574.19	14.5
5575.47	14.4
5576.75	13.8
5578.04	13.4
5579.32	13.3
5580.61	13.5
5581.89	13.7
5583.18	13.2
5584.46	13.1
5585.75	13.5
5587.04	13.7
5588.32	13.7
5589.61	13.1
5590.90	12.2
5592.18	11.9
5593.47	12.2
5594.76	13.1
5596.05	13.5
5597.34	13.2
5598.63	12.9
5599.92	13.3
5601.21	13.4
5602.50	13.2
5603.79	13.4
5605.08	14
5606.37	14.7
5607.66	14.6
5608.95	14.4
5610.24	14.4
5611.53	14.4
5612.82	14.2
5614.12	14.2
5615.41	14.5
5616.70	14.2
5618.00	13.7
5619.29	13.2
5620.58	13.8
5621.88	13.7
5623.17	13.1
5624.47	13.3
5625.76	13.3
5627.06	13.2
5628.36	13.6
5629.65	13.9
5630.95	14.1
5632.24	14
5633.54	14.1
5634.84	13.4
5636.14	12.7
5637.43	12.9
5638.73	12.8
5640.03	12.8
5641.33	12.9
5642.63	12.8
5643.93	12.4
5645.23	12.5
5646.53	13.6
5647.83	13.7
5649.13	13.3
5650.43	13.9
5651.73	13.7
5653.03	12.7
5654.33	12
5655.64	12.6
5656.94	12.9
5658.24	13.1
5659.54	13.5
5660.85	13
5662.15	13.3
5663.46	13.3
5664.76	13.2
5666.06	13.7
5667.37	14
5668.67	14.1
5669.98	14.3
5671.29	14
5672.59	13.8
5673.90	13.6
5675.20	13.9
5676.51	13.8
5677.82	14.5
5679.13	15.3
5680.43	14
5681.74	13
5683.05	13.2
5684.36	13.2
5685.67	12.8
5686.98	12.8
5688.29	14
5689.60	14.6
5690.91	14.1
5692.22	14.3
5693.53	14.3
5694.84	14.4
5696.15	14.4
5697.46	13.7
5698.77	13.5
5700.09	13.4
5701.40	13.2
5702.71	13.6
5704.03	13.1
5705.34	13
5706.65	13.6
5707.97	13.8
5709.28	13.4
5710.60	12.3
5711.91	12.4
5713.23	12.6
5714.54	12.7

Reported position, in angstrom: 5642.63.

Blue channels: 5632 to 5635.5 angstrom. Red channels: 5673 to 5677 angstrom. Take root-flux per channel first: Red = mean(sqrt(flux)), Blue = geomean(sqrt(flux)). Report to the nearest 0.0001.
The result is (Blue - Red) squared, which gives 0.0001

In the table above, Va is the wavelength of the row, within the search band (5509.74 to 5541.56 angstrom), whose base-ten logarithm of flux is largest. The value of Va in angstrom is 5538.36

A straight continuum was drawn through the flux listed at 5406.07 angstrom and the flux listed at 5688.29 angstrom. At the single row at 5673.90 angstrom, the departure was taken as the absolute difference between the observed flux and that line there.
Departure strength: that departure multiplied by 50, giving 15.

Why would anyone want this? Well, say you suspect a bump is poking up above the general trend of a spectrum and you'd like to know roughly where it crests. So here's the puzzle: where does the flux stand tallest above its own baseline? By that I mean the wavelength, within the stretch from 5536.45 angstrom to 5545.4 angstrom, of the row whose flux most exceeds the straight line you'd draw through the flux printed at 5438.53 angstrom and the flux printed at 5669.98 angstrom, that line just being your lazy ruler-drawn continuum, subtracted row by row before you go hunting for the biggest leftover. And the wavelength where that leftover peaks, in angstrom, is 5538.36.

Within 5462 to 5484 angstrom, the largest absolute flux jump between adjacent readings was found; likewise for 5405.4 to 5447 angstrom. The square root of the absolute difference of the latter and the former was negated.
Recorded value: -0.45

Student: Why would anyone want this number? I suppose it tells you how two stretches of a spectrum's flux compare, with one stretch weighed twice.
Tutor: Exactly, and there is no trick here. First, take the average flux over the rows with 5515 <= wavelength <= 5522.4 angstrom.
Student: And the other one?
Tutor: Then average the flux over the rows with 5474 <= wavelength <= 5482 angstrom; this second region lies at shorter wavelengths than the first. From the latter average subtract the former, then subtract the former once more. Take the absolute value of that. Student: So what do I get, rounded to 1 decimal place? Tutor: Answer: 13.7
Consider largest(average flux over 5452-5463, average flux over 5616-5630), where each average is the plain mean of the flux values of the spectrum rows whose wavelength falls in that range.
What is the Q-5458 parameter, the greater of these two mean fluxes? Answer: 13.7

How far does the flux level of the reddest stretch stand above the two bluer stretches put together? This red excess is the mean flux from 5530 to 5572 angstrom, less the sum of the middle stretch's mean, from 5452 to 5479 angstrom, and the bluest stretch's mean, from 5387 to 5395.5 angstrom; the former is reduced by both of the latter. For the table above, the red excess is -12.4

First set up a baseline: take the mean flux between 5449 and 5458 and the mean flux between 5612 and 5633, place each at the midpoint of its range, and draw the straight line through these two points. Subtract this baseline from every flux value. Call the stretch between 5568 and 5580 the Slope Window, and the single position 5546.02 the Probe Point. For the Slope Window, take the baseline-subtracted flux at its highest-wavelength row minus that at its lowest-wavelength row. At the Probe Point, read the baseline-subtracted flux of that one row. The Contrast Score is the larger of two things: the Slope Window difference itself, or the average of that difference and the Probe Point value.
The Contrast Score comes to 0.4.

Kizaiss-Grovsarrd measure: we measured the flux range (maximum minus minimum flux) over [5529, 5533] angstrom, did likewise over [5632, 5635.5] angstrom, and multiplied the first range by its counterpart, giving 0.49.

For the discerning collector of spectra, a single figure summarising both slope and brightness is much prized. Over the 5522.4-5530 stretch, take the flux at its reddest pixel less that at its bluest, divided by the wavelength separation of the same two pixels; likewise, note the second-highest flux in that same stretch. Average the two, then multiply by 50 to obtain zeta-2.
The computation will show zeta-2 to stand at 357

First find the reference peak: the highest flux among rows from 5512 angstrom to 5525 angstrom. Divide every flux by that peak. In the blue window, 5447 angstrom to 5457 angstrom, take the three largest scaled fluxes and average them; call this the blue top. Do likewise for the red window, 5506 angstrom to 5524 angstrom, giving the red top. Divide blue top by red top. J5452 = 1.04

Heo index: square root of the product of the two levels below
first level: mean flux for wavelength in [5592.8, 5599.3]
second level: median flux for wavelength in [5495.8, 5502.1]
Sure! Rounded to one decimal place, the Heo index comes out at 13.2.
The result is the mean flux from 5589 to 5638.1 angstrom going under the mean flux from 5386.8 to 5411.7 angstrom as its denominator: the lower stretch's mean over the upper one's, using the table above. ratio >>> 0.96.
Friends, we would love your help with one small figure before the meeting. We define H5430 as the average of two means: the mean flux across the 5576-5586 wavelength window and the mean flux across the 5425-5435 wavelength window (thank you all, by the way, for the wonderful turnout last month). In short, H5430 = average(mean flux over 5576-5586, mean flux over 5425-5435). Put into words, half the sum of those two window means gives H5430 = 13.6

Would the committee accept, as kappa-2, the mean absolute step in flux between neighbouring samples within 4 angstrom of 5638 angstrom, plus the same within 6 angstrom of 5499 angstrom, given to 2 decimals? 0.68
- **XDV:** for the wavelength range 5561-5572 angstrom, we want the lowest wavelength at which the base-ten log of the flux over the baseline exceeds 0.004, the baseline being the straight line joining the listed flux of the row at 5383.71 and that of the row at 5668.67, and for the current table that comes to 5561.37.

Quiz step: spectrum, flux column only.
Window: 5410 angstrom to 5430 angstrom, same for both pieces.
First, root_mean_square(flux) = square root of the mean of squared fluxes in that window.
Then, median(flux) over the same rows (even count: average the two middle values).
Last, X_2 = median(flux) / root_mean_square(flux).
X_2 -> 1.00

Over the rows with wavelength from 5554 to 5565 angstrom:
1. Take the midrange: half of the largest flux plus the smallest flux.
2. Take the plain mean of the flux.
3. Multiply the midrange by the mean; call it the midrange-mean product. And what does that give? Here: 196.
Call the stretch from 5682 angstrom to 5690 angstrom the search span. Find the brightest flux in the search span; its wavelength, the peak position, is 5689.60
